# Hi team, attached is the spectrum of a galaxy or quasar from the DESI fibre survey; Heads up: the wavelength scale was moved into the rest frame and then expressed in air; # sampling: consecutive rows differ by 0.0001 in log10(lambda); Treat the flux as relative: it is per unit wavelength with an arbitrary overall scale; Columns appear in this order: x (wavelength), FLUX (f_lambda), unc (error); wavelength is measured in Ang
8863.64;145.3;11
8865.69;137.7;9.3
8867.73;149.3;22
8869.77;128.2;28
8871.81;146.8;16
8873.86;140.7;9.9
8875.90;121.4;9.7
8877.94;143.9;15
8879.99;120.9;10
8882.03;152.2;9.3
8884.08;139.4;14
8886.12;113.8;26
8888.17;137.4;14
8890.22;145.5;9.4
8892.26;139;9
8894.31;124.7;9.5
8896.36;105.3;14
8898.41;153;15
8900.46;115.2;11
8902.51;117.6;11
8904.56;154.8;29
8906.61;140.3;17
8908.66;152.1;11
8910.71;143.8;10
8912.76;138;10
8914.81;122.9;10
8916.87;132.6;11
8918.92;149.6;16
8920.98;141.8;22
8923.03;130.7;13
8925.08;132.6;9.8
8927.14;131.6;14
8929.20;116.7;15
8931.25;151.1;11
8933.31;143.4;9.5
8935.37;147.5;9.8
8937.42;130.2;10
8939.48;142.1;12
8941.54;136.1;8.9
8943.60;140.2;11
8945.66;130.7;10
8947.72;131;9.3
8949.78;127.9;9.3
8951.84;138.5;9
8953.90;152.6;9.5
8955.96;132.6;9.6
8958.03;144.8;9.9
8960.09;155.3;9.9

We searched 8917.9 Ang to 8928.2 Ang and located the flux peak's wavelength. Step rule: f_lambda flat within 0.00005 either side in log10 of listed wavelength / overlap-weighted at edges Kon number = 8918.92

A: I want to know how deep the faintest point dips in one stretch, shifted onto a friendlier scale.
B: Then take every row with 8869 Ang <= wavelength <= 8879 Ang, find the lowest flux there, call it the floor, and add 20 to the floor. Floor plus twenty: 141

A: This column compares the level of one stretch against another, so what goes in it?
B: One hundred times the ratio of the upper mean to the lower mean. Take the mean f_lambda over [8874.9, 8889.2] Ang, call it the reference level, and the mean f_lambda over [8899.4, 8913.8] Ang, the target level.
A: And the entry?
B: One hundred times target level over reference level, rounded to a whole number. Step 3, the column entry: 104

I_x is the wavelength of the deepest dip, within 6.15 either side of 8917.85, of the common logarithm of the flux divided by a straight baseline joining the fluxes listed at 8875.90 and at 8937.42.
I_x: 8914.81 Ang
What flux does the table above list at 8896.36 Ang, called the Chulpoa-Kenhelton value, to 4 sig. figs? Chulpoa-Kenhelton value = 105.3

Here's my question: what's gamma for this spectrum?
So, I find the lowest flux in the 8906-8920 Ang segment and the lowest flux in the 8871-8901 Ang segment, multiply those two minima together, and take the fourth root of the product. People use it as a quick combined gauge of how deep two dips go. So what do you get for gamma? 10.7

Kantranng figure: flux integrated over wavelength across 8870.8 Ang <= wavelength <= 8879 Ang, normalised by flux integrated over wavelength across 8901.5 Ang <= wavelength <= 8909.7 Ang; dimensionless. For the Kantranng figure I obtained 0.98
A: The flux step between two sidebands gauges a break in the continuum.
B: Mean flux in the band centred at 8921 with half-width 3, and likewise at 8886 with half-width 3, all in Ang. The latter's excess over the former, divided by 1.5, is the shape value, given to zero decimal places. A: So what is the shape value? -7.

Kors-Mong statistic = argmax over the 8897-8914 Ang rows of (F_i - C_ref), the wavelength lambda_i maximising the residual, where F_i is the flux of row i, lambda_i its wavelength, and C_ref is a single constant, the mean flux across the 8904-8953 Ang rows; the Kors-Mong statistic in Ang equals 8904.56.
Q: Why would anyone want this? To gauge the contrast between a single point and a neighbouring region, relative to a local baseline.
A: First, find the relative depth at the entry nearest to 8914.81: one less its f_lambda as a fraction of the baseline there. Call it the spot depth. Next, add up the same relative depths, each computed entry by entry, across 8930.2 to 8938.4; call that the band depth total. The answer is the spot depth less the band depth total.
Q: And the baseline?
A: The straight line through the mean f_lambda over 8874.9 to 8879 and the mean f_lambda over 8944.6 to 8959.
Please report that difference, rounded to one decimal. 0.3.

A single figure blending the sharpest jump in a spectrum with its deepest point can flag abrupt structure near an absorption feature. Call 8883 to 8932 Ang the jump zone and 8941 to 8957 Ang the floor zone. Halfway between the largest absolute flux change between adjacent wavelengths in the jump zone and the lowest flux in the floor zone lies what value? 88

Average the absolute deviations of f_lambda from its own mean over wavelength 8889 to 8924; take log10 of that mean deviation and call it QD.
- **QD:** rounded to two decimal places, 1.07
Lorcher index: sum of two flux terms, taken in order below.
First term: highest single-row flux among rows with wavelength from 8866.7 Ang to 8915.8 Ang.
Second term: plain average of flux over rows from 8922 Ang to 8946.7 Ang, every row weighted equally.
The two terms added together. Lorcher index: 291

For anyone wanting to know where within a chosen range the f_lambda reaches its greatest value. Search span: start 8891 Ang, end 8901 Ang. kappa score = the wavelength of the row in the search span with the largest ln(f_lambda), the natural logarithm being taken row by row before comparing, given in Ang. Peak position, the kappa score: 8898.41 Ang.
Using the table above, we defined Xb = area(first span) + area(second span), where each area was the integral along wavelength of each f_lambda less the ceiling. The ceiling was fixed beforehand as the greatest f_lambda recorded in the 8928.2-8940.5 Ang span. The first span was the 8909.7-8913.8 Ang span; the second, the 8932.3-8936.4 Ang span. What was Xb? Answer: -65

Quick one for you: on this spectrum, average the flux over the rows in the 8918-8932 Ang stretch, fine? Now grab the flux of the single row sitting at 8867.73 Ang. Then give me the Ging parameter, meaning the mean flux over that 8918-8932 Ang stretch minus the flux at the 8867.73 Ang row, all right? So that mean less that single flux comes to -13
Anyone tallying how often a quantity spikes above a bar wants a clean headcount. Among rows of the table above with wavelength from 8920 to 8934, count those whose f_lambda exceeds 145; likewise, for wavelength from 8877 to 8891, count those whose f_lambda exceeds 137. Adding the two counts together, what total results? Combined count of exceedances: 6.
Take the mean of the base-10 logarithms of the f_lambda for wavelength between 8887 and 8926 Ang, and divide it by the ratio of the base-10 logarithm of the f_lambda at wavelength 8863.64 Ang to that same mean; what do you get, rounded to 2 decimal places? 2.10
